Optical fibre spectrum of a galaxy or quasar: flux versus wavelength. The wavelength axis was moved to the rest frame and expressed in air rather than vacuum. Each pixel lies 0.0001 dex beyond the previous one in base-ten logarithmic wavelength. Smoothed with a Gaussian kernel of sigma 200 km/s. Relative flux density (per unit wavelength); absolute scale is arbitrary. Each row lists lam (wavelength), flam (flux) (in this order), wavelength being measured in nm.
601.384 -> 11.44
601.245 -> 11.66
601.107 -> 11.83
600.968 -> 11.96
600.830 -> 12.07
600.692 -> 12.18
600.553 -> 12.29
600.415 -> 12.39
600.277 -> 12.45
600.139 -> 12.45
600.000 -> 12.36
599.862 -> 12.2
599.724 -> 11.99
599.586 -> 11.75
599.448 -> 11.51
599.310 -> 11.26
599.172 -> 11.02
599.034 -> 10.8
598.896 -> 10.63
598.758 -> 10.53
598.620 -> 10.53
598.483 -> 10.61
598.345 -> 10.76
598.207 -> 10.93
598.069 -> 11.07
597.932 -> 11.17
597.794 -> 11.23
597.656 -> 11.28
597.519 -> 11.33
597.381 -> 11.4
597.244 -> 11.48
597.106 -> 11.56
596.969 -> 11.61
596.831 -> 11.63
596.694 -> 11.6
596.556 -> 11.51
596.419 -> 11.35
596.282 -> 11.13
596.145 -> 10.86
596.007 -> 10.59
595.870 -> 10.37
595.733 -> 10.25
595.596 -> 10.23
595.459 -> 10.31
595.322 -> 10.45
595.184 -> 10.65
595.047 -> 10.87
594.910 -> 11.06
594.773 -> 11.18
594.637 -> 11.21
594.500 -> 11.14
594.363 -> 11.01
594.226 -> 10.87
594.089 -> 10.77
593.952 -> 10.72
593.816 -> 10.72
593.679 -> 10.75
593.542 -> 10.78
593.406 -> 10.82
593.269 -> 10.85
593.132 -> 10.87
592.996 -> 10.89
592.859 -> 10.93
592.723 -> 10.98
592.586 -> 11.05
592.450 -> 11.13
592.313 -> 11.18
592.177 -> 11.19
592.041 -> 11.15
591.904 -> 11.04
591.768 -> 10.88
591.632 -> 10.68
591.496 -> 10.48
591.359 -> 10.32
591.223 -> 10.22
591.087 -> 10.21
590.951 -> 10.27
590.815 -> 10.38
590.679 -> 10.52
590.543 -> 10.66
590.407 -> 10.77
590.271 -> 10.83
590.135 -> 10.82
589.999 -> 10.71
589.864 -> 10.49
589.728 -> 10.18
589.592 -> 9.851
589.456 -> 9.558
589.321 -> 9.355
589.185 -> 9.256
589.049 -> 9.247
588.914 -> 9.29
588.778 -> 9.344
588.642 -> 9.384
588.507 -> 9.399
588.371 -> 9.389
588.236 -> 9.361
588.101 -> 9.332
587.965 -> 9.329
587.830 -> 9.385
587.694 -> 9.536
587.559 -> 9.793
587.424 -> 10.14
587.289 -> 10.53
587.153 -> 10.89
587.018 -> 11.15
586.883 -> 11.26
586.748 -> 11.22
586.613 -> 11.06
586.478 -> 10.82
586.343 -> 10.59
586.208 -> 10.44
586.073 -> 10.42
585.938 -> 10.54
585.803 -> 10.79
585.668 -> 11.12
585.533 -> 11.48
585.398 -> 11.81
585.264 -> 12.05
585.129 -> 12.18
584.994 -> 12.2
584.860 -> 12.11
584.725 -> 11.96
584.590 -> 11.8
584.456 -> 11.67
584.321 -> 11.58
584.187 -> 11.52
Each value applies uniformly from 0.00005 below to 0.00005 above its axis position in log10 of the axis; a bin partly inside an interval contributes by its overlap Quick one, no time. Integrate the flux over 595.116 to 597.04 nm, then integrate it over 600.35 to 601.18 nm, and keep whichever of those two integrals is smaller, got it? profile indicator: 10.1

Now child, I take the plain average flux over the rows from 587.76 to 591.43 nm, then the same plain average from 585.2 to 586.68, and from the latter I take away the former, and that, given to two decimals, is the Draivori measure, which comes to 1.09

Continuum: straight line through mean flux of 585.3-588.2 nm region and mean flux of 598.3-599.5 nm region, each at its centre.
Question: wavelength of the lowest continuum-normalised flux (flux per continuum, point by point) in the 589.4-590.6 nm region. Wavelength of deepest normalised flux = 589.456 nm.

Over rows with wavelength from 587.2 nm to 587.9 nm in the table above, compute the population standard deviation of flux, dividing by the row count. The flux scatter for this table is 0.41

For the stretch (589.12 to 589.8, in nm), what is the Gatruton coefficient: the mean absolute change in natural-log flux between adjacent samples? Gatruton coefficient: 0.024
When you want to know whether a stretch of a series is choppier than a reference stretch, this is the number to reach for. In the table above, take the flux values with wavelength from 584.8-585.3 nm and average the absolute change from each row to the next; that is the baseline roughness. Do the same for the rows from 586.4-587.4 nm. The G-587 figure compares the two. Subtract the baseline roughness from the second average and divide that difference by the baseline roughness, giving 1.4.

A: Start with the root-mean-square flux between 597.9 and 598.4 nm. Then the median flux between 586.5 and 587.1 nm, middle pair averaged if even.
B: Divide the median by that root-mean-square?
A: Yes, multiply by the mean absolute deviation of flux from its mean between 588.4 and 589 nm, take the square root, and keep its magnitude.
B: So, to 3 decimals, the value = 0.195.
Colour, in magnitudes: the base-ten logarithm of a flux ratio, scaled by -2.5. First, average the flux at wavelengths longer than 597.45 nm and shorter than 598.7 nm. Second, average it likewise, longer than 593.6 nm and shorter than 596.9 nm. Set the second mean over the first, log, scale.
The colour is 0.010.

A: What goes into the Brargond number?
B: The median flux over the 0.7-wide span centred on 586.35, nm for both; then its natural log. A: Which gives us 2.36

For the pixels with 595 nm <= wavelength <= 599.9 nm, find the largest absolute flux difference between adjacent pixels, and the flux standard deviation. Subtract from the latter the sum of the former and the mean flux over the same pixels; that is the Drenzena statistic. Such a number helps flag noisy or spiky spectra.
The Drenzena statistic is -10.8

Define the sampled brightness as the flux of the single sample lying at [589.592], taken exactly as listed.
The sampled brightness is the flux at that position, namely 9.851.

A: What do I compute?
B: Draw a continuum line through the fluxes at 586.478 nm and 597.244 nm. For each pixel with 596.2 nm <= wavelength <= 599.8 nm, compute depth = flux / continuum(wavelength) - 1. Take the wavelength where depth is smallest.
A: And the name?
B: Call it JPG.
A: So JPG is 598.758 nm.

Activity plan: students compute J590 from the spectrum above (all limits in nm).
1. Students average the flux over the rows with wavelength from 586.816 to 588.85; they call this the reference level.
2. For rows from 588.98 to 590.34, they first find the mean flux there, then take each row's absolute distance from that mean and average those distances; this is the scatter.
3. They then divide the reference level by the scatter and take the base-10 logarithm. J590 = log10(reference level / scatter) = 1.23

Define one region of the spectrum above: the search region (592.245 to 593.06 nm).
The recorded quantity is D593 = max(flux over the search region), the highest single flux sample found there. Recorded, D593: 11.18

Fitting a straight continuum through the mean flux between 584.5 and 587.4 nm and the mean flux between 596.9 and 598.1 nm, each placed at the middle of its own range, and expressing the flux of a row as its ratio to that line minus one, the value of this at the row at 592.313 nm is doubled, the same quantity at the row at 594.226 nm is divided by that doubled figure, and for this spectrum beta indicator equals 1.8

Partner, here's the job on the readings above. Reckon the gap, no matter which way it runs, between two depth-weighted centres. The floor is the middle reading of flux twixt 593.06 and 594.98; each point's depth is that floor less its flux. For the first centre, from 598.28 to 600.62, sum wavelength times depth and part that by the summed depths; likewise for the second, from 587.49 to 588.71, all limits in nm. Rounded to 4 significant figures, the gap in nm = 12.08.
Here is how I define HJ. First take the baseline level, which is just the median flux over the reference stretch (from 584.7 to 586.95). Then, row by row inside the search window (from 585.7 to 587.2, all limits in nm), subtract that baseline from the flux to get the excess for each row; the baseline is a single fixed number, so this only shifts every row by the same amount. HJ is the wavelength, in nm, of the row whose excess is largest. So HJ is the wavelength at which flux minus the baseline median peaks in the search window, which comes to 586.883 nm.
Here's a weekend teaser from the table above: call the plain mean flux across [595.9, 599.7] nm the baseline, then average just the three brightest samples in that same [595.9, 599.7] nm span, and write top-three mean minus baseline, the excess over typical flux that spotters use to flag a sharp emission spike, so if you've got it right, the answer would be 0.51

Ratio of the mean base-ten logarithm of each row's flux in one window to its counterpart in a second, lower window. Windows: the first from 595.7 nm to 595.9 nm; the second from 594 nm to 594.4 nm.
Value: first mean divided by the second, 0.98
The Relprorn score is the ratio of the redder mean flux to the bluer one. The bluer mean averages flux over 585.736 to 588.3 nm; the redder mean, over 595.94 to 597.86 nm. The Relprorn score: 1.09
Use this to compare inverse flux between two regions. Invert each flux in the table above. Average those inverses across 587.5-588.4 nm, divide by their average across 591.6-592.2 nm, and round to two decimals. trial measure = 1.16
